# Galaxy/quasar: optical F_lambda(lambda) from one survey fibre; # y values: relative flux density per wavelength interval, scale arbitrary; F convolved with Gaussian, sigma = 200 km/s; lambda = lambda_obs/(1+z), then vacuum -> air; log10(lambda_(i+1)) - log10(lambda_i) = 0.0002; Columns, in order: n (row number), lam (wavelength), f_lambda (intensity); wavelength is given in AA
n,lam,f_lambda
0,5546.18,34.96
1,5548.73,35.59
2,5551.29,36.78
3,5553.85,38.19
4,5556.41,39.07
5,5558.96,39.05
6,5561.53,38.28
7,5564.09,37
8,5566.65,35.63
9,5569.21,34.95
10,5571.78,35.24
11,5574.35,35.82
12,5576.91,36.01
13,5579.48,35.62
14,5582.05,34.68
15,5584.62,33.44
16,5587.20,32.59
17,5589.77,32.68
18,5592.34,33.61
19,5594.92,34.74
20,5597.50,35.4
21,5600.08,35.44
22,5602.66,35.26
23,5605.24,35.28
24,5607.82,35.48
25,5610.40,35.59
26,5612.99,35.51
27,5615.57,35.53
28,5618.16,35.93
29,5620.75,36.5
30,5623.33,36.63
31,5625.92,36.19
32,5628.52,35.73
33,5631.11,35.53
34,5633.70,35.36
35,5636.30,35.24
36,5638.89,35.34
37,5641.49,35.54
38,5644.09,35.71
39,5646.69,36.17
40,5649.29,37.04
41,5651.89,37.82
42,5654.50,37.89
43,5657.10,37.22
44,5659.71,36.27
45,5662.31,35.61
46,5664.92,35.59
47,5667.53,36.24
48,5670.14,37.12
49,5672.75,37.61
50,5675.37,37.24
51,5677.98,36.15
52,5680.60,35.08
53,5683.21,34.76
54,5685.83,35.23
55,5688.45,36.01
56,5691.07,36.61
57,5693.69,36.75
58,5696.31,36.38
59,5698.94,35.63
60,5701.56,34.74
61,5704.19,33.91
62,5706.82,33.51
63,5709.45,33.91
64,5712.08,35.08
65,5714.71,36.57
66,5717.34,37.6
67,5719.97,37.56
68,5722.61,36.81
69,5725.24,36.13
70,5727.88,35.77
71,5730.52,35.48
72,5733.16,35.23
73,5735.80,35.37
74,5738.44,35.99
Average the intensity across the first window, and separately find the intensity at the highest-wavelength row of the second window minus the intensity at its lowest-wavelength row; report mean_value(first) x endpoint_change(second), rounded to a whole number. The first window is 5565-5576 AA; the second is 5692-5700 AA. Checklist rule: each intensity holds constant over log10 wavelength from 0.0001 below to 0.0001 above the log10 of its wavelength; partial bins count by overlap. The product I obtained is -40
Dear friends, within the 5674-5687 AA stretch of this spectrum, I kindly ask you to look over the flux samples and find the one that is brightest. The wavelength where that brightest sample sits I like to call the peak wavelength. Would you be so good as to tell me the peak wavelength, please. 5675.37 AA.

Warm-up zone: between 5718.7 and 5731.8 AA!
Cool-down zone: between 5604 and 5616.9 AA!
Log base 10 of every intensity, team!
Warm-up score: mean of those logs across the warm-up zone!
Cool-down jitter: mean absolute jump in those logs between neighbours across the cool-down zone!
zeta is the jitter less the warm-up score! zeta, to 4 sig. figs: -1.559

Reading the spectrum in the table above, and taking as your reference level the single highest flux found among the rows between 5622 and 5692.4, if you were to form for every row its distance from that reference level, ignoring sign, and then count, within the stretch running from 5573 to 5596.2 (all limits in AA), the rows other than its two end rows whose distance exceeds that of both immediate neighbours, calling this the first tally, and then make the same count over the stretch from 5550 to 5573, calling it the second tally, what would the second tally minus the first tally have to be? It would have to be 1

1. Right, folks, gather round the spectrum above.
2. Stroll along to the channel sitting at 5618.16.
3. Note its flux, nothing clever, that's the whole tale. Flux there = 35.93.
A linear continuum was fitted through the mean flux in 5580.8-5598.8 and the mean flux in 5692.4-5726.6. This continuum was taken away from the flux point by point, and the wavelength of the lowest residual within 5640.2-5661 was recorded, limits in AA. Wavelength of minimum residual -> 5641.49 AA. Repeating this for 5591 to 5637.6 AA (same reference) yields 5592.34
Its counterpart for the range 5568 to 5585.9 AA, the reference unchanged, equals 5584.62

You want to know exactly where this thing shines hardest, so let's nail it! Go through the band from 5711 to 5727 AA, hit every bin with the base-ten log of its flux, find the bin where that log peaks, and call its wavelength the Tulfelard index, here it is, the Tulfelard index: 5717.34 AA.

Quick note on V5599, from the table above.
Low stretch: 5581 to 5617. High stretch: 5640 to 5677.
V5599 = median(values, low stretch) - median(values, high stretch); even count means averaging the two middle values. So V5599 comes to -1.4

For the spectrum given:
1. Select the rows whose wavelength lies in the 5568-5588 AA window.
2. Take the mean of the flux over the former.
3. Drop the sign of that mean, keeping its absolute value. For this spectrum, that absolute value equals 34.8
